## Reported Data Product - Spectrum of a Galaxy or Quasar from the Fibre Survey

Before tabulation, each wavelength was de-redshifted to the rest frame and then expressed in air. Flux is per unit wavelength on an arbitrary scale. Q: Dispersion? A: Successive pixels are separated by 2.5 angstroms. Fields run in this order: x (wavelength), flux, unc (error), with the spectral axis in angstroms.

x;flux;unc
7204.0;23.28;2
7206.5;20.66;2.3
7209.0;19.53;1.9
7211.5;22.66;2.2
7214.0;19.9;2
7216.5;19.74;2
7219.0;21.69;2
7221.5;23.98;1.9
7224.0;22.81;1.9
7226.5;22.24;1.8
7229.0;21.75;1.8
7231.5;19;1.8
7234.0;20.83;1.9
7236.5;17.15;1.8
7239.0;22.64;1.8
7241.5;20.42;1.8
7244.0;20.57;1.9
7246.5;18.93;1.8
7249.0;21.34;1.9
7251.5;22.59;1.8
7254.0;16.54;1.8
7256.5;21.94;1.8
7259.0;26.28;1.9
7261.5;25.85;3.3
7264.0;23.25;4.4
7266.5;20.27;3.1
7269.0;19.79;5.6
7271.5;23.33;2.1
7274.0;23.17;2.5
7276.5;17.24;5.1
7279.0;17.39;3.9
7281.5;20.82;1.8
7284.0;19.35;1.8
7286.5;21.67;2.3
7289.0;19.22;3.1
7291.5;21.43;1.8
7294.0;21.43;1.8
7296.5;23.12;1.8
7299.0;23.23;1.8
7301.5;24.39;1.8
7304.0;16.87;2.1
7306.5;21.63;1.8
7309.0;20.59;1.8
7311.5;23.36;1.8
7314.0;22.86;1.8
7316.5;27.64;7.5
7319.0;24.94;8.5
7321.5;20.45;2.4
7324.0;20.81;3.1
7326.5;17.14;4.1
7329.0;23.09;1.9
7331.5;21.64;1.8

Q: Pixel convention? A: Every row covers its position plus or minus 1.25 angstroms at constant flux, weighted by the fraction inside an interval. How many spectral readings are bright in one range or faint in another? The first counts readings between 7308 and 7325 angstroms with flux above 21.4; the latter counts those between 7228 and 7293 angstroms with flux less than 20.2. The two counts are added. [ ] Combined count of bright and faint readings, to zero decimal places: 13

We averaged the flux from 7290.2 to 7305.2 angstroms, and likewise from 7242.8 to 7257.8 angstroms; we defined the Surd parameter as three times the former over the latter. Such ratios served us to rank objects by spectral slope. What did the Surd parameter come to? 3.21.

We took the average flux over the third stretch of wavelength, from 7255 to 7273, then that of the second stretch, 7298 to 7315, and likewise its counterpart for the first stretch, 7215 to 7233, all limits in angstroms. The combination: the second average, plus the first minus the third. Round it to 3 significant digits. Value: 20.5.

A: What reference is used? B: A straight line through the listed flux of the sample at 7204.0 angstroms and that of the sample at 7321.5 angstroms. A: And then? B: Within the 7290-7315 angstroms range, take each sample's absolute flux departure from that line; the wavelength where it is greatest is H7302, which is 7304.0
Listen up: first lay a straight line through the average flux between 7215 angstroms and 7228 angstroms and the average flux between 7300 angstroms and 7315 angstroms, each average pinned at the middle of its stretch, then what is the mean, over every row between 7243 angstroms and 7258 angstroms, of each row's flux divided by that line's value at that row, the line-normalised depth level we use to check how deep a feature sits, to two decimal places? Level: 0.93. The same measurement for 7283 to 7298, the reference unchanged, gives 0.97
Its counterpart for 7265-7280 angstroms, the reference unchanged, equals 0.93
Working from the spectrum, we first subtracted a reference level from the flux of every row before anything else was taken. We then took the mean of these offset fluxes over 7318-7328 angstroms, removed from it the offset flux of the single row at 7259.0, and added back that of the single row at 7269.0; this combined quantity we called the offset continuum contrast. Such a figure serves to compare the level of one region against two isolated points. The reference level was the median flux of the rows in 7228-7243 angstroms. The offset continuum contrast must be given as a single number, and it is -6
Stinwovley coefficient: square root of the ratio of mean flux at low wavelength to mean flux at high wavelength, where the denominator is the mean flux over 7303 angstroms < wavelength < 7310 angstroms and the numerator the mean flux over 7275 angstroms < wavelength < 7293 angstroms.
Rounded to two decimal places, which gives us 1.00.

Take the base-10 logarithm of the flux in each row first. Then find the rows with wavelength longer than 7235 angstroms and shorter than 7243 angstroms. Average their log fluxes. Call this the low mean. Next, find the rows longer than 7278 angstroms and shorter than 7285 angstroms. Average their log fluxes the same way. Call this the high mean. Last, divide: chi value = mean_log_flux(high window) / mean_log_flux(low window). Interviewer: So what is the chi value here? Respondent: 0.986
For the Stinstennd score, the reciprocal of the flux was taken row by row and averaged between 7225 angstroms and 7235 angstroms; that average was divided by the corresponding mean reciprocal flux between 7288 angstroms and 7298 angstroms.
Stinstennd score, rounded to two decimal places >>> 1.02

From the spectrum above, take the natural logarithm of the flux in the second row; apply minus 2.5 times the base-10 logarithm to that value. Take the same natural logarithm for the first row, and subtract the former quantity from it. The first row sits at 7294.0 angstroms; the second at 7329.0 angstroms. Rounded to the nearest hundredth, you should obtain 4.31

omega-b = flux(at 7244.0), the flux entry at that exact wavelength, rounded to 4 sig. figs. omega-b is 20.57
